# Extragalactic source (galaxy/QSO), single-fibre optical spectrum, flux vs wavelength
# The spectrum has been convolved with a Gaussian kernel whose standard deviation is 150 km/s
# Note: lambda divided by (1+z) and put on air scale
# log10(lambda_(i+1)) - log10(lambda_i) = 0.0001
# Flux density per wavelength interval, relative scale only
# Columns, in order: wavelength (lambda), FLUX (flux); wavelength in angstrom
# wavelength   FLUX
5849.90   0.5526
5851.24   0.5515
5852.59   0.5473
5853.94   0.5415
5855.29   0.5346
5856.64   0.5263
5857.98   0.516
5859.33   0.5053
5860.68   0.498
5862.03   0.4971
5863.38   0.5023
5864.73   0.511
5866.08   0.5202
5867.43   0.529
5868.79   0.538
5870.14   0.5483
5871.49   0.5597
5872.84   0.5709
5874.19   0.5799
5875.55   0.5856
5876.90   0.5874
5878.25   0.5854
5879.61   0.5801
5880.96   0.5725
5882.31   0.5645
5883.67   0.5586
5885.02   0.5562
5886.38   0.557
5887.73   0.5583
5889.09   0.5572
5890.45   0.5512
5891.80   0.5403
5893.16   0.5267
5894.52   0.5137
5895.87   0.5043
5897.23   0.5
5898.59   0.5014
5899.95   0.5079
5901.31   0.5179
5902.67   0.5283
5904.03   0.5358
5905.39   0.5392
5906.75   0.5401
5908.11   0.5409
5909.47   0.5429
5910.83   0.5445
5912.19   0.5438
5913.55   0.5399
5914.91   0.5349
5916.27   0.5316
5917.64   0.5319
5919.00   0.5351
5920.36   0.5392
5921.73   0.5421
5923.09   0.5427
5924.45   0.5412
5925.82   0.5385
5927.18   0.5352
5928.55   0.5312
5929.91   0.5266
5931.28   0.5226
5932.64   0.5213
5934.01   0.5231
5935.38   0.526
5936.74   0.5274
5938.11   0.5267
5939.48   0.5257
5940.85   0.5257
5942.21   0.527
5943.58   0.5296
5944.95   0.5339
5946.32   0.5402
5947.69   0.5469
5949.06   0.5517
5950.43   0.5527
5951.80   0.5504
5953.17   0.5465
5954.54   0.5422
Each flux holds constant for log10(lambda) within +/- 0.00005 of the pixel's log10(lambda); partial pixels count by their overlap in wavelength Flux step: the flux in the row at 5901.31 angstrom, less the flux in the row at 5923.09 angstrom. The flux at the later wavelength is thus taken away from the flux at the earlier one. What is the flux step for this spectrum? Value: -0.025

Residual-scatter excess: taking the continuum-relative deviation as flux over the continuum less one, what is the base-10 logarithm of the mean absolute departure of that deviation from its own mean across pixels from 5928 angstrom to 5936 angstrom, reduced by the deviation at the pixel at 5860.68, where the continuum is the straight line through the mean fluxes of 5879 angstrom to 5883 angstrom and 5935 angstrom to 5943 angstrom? -2.21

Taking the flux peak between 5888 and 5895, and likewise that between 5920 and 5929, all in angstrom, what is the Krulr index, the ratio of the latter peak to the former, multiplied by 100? 97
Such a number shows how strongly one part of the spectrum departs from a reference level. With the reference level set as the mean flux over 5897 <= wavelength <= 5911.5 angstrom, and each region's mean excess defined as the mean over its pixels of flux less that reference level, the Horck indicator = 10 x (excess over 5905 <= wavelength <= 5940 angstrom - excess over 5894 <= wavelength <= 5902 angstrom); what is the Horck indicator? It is 0.27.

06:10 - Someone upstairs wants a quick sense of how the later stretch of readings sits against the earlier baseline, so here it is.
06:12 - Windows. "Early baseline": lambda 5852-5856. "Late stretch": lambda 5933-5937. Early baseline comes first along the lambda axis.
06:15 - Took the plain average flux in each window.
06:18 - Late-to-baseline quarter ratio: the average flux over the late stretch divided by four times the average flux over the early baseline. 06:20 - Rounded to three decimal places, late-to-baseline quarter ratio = 0.243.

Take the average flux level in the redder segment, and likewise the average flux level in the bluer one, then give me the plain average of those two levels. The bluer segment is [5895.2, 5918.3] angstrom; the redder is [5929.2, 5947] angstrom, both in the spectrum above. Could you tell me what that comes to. 0.528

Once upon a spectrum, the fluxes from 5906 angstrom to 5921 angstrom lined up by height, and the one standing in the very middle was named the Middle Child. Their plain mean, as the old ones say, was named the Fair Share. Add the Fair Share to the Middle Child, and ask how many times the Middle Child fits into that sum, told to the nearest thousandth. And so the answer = 1.998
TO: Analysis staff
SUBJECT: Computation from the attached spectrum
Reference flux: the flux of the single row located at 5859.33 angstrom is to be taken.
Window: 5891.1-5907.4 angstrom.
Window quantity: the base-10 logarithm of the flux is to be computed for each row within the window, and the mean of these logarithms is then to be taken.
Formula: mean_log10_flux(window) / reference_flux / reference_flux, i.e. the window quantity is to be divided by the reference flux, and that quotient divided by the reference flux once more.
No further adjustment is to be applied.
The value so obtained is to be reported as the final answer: -1.11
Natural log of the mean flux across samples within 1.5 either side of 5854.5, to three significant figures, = -0.620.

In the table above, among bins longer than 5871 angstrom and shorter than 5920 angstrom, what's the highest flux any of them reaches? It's 0.5874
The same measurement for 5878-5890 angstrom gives 0.5854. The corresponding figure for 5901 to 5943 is 0.5445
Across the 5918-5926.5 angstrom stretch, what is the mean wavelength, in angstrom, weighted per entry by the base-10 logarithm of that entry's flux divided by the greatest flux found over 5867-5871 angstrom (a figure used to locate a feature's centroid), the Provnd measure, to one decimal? 5922.1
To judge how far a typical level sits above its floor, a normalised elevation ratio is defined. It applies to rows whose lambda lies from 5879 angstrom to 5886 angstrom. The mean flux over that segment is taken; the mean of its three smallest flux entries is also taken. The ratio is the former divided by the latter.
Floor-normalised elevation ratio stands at 1.01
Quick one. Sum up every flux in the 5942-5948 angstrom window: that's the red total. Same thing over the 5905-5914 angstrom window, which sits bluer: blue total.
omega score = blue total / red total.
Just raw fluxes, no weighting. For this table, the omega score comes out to 1.4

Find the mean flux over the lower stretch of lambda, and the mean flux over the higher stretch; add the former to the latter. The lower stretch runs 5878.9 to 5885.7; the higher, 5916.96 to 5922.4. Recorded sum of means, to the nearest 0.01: 1.10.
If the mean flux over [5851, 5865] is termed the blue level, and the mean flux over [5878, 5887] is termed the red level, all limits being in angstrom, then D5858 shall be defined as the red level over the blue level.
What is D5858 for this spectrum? 1.09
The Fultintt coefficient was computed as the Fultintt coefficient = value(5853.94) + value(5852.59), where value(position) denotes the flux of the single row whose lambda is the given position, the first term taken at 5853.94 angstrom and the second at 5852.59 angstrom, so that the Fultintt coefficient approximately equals 1.09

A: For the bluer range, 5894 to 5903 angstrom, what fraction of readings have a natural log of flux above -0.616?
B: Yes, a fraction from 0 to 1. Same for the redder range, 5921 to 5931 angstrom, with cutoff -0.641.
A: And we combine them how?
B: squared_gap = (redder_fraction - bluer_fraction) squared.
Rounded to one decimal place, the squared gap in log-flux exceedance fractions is 0.7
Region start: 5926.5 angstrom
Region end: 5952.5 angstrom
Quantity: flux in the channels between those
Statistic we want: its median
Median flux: 0.527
